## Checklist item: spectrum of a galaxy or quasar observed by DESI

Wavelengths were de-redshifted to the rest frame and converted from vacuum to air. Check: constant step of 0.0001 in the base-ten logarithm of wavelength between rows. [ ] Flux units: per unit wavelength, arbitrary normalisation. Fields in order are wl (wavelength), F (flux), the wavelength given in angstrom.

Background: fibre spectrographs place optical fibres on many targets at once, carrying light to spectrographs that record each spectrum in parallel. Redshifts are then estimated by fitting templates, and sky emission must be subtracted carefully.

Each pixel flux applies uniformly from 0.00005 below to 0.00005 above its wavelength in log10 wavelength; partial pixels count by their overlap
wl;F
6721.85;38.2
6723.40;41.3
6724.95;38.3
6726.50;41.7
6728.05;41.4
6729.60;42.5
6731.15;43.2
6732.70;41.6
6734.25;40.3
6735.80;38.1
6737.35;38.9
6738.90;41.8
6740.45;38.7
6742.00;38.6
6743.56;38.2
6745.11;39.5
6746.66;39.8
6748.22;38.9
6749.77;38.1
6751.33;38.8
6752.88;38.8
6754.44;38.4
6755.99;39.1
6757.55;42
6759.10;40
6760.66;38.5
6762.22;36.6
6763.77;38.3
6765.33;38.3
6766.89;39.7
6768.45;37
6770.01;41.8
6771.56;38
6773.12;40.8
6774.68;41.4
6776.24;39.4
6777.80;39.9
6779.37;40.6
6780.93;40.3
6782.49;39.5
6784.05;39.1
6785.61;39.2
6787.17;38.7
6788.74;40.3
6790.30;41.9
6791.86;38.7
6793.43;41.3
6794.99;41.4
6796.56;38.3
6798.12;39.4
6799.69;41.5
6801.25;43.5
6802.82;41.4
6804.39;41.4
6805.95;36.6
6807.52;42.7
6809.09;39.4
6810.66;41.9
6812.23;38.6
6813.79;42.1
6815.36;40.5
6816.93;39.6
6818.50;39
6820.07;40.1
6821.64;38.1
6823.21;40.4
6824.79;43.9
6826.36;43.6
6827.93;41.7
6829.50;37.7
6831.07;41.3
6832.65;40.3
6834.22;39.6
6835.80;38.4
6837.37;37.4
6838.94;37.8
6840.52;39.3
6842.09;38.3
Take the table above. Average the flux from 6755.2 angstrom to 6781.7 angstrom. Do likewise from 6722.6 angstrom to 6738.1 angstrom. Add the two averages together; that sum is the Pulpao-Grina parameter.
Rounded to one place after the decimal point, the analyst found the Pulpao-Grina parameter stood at 80.2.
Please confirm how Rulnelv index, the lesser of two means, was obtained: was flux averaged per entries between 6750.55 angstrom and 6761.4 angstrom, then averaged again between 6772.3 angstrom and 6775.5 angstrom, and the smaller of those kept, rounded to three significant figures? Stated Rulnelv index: 39.4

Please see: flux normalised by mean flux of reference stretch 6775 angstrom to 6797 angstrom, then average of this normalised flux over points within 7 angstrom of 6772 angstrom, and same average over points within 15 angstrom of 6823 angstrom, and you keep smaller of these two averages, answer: 0.99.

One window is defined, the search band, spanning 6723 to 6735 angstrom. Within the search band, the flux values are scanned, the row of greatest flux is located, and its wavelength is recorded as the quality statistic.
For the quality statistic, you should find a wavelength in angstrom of 6731.15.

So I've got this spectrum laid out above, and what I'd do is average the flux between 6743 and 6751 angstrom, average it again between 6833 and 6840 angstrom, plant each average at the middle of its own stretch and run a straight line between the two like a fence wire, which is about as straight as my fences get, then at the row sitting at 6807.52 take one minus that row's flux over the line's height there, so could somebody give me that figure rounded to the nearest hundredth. -0.11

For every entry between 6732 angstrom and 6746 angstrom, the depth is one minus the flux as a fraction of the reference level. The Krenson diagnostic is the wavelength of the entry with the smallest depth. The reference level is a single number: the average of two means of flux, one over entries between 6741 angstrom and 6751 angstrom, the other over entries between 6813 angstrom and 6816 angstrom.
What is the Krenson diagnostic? 6738.90 angstrom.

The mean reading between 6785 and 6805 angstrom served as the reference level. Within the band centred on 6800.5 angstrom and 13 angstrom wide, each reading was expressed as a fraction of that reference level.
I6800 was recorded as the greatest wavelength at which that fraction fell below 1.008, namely 6805.95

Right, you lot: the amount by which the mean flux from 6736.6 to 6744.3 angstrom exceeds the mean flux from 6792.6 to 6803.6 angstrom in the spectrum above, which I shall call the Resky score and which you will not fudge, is -1.7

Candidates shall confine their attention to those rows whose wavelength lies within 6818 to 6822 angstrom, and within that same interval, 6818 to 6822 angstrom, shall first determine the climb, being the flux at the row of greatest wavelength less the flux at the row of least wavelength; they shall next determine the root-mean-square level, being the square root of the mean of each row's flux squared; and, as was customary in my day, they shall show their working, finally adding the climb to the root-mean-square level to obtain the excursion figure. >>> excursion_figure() 38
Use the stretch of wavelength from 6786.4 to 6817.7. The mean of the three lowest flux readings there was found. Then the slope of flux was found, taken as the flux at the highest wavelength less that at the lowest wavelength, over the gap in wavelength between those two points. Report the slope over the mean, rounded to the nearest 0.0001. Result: 0.0008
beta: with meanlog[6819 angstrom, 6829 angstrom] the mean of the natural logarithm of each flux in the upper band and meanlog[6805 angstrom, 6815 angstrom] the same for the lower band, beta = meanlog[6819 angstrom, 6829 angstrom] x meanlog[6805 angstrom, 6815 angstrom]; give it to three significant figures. 13.7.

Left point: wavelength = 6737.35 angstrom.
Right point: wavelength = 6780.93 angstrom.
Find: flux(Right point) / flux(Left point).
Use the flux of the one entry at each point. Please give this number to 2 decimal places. 1.04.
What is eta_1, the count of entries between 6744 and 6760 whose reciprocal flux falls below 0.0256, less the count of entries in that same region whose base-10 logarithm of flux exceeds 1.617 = 4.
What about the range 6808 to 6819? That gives 3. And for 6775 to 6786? 7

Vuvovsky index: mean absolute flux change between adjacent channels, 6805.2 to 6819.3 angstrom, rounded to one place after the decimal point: 2.7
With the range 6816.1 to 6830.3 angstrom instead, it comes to 2.0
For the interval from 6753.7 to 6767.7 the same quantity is 1.5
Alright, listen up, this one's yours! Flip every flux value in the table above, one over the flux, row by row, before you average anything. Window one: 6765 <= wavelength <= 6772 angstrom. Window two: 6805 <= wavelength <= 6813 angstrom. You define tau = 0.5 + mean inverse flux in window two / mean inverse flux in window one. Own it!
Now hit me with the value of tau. 1.48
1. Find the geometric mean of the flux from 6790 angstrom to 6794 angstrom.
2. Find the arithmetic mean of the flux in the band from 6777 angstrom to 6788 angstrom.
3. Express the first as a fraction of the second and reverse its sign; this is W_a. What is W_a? -1.03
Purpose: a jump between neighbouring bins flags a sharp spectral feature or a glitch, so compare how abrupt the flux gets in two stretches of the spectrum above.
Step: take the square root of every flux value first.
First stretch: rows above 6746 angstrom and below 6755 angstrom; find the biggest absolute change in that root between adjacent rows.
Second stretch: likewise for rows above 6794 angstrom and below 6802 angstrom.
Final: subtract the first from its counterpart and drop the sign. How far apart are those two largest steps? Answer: 0.17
